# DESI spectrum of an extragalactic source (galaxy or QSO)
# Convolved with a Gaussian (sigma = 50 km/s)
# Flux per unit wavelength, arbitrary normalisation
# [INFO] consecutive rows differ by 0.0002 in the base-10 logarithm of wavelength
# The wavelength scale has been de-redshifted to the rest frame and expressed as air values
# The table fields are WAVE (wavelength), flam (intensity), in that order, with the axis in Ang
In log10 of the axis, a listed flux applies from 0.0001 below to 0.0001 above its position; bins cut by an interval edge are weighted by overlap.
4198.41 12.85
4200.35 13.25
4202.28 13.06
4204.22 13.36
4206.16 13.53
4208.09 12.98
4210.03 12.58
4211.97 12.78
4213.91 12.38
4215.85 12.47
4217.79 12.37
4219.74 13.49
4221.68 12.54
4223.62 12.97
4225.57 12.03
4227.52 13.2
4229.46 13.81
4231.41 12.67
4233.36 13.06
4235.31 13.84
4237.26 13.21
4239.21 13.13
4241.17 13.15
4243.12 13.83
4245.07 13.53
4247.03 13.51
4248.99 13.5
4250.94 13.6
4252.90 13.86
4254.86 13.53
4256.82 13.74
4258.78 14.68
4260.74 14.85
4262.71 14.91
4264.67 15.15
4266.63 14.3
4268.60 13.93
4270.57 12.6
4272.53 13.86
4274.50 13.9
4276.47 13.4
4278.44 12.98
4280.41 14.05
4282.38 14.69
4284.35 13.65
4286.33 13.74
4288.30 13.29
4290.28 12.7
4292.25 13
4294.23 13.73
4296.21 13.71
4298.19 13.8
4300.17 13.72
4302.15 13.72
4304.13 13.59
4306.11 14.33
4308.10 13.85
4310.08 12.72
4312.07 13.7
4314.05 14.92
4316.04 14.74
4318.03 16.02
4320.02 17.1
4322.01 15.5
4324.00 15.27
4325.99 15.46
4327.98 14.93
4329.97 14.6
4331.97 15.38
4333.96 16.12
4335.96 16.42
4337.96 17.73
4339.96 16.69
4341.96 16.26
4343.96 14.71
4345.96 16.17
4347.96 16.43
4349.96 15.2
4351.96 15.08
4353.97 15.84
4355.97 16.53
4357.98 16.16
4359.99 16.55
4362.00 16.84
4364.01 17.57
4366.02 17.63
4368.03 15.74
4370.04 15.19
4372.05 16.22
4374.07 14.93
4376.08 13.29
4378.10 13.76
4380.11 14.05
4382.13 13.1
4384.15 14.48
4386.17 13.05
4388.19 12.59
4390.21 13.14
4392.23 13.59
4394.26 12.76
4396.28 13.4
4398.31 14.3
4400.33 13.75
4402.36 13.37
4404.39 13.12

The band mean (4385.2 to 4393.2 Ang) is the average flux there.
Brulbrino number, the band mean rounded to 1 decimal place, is 13.1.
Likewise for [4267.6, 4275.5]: 13.6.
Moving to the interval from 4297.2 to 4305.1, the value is 13.7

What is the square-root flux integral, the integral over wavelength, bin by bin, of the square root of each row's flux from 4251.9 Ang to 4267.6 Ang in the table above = 59.5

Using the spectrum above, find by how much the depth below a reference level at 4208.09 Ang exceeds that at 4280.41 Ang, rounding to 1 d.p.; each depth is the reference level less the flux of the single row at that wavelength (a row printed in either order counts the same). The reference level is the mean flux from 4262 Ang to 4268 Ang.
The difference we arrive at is 1.1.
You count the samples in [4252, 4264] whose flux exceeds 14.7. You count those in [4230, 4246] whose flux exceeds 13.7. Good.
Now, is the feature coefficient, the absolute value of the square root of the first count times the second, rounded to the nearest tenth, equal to 2.0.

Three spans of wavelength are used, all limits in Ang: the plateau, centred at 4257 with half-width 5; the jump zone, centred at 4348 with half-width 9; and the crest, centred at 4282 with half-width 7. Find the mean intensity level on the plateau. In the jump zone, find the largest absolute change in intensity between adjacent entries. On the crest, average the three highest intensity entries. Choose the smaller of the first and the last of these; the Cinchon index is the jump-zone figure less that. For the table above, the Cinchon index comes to -12.6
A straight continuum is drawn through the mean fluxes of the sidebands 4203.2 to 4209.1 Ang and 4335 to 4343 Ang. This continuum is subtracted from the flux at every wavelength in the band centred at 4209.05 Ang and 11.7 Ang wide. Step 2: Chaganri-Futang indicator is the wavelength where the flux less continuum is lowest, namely 4213.91 Ang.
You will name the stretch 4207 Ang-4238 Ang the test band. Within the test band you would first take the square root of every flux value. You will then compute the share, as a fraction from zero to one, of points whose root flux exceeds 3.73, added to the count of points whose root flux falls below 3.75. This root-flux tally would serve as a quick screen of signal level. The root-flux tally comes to 16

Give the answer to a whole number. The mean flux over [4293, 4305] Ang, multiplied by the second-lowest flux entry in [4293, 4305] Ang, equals 188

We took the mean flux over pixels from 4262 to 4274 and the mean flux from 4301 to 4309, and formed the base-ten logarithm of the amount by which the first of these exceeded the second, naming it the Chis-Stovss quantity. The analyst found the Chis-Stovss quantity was -0.6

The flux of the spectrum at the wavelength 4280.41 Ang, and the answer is 14.05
